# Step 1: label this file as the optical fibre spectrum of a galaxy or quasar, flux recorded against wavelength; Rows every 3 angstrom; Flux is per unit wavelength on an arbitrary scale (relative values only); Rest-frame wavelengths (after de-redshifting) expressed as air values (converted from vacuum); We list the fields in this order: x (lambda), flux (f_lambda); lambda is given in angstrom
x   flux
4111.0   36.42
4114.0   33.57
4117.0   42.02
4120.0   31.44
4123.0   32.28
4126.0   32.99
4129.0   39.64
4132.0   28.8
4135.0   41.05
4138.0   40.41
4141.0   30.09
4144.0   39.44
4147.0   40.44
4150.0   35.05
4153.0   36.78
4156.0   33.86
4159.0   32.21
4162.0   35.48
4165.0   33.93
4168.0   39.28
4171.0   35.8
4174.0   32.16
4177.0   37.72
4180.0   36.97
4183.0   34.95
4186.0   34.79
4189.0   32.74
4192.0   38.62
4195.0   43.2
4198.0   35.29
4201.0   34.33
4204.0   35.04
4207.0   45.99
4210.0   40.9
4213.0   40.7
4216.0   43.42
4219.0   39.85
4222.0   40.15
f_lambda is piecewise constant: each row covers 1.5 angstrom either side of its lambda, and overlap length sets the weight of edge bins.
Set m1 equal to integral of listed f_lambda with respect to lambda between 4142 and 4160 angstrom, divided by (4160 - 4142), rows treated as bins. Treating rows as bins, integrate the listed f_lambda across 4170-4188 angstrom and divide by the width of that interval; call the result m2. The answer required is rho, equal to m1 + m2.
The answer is 71.6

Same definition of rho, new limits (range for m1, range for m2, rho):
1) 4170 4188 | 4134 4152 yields 72.9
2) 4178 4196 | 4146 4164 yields 72.2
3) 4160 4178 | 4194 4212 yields 74.6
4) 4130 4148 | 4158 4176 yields 71.6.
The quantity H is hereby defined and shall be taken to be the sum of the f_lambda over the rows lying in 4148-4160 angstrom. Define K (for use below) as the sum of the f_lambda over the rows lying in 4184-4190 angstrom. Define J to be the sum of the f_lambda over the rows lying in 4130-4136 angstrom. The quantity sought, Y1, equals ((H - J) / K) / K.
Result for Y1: 0.0149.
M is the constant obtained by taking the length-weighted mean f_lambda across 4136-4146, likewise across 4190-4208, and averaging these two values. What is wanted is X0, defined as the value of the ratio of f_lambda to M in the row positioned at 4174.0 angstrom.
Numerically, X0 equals 0.85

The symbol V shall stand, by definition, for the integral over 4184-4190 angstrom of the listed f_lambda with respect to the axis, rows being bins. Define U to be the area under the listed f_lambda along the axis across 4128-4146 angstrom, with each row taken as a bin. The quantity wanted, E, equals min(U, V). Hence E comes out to 204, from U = 659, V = 204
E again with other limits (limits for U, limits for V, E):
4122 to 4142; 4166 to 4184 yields 650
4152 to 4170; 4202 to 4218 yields 634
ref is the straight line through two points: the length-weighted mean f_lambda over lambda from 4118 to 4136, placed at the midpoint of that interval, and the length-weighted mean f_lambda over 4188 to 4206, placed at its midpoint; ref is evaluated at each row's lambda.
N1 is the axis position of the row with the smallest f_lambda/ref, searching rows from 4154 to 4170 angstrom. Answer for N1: 4159.0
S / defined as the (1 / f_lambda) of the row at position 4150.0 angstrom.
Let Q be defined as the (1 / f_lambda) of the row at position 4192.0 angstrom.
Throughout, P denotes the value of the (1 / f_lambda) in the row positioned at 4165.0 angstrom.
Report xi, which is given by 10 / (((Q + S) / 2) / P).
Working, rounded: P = 0.029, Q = 0.026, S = 0.0285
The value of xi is 10.8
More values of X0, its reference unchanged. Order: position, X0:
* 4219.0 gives 1.06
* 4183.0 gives 0.93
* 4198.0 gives 0.94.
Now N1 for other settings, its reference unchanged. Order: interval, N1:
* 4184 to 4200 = 4189.0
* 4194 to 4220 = 4201.0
